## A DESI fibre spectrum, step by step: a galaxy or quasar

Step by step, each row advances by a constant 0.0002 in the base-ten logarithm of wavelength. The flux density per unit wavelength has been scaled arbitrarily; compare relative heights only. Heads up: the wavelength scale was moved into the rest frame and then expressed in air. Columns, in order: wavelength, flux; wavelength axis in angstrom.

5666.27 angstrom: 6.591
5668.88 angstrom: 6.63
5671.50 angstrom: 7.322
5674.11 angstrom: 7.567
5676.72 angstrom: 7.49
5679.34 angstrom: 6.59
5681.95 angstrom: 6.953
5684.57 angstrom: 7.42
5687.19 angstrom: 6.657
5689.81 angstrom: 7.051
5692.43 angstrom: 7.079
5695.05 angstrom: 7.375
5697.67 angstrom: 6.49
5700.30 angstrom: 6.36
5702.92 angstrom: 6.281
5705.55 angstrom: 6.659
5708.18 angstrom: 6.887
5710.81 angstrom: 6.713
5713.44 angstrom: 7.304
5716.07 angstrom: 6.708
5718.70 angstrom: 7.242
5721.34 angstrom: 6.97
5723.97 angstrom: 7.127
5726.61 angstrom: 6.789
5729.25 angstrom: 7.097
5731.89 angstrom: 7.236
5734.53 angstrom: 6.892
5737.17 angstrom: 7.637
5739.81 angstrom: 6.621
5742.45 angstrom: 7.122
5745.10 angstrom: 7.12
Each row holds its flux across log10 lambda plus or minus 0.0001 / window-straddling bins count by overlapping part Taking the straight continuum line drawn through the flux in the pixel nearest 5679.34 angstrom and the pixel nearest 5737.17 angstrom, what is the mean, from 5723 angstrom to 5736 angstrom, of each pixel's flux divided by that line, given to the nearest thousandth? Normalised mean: 0.938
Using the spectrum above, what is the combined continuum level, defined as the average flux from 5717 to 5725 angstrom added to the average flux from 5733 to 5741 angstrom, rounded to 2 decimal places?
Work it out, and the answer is 14.16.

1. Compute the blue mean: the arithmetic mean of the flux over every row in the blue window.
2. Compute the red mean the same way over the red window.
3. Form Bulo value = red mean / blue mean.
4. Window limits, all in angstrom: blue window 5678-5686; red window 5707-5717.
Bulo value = 0.99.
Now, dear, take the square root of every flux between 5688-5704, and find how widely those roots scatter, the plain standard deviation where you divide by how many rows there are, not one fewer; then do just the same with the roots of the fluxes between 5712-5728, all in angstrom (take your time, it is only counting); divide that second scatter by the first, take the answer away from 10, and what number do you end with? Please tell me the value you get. 9.47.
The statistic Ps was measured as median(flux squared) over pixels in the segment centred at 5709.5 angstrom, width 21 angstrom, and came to 45.0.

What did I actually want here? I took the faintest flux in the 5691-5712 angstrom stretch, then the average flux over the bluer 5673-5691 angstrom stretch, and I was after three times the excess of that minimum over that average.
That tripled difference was -2.5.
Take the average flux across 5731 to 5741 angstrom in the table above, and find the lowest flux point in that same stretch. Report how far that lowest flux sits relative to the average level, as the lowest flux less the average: -0.48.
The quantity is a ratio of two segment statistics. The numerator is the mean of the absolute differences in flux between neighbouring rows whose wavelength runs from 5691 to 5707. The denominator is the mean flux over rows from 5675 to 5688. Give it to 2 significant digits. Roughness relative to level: 0.050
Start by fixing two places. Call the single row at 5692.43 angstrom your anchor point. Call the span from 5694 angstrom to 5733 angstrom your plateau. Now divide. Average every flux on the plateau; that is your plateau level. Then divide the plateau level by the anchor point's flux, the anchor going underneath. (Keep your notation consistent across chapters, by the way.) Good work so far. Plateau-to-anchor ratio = 0.97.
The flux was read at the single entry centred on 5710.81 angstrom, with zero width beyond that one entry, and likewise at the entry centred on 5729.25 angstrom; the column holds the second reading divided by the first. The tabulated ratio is 1.06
